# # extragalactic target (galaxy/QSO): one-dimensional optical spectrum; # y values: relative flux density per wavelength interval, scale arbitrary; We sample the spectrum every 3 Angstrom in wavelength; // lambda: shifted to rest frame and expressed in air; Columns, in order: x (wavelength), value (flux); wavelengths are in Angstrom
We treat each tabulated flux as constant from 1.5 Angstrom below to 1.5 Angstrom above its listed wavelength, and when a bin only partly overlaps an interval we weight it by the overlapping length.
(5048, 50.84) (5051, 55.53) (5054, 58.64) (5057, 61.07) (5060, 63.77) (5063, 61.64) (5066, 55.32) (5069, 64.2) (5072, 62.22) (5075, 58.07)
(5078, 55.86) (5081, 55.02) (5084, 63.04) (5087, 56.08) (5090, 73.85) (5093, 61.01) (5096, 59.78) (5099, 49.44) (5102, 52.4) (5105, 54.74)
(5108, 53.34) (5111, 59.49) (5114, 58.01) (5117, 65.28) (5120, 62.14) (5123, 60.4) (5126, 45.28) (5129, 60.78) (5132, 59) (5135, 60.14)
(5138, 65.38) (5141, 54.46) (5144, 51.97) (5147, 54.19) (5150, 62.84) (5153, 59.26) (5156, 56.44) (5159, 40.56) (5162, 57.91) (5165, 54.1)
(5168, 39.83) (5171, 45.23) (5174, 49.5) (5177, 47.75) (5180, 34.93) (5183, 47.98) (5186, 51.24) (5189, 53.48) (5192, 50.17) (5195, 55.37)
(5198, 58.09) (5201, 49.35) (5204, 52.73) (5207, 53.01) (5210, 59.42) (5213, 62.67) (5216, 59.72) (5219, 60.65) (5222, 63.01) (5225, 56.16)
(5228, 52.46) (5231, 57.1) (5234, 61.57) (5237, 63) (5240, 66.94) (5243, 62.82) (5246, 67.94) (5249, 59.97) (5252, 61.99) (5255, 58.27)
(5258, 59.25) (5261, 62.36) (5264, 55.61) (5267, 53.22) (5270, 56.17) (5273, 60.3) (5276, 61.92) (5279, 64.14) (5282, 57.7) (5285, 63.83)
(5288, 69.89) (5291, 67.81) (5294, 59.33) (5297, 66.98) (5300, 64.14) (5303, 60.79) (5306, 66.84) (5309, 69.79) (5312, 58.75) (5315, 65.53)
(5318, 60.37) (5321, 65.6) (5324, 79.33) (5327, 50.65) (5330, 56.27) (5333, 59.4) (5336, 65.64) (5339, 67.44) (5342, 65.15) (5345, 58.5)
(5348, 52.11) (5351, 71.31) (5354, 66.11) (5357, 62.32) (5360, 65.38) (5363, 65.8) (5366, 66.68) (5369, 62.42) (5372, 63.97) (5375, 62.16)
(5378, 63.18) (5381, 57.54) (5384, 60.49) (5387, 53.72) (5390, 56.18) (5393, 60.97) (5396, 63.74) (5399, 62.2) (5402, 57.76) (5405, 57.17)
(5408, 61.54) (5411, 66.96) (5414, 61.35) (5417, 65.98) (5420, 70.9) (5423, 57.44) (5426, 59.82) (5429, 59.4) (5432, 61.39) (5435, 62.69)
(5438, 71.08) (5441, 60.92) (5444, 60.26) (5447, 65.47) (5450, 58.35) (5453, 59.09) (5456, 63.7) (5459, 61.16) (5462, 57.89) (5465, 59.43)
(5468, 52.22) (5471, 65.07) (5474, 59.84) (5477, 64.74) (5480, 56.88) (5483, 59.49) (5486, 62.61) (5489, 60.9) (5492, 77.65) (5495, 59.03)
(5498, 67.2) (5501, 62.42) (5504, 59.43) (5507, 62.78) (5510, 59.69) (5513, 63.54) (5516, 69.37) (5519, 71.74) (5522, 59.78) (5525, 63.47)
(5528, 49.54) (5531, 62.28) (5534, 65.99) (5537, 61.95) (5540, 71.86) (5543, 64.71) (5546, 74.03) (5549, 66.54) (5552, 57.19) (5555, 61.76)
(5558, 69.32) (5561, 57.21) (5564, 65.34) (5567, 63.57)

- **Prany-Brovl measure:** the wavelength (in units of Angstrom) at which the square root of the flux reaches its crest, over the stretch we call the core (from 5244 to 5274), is 5246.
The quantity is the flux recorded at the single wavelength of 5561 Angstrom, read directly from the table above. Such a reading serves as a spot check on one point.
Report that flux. 57.21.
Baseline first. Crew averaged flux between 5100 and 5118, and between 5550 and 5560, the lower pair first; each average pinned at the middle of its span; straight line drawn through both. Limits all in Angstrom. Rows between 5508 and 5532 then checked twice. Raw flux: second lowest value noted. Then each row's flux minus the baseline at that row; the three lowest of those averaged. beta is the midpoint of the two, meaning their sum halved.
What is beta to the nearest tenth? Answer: 26.9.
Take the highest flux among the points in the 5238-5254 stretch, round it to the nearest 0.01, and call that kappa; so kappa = 67.94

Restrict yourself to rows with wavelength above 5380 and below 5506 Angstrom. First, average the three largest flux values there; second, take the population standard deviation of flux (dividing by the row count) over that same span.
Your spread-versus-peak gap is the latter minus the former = -68.6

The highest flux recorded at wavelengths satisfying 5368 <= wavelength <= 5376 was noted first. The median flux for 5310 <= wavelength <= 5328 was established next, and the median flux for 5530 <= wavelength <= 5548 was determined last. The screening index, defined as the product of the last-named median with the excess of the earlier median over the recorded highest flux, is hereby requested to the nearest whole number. -67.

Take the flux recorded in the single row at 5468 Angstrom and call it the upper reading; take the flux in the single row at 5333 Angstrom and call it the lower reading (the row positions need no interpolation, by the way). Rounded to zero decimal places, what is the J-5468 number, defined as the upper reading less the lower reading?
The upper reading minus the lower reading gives -7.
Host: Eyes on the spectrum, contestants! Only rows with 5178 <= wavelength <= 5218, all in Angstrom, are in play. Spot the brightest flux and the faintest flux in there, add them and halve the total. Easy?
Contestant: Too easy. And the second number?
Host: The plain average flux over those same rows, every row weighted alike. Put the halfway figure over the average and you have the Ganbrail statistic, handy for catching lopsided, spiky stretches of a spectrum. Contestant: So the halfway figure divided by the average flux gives 0.92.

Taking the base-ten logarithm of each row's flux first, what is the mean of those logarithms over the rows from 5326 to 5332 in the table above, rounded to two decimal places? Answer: 1.73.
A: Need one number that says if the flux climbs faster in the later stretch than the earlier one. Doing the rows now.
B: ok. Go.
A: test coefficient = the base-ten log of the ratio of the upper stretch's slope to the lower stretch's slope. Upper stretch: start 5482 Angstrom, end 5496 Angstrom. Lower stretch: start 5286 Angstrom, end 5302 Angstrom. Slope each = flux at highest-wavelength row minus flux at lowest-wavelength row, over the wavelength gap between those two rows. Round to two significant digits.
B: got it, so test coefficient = -1.1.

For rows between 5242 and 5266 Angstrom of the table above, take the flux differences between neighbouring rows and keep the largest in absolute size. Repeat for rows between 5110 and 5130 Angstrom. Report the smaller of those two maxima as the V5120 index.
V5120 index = 8.0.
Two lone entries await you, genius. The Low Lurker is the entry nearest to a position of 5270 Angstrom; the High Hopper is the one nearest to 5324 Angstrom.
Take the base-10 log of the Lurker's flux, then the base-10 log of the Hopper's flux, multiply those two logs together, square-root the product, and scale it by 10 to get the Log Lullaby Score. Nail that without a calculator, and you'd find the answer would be 18.2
